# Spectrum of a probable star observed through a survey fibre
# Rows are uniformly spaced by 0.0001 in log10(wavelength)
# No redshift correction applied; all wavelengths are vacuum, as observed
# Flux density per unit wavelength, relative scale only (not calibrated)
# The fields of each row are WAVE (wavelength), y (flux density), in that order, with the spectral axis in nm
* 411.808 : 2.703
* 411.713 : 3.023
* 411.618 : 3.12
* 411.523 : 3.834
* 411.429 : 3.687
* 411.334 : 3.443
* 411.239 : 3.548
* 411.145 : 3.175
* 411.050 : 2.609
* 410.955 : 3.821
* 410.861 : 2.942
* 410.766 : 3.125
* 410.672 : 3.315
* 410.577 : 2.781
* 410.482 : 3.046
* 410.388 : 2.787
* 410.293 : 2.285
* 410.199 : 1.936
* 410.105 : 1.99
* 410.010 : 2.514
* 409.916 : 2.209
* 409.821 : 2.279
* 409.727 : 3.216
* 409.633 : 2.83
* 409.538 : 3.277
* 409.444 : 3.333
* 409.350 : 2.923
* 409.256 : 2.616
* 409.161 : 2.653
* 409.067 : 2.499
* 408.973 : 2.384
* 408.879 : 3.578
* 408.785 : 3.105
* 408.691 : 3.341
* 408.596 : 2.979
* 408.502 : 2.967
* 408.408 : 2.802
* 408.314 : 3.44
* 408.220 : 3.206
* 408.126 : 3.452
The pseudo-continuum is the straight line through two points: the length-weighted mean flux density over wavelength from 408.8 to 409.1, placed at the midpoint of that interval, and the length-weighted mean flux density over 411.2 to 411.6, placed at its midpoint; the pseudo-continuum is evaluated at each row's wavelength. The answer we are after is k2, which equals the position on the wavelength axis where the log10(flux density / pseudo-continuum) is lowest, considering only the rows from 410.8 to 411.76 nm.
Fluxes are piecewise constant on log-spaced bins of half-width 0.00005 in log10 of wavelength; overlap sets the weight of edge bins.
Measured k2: 411.050 nm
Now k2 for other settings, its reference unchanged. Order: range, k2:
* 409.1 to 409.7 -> 409.256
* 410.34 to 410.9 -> 410.577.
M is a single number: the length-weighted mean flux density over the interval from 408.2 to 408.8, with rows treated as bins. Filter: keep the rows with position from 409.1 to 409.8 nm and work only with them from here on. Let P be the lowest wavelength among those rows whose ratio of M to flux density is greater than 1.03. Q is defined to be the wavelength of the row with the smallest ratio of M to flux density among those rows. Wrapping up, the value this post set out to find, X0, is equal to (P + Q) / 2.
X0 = 409.30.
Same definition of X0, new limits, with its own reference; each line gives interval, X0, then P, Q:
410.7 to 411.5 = 410.91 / 410.861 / 410.955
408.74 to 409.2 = 408.93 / 408.973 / 408.879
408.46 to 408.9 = 408.69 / 408.502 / 408.879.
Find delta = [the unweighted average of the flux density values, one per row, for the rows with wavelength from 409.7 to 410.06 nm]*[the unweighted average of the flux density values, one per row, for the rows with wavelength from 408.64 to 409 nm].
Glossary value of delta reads 7.9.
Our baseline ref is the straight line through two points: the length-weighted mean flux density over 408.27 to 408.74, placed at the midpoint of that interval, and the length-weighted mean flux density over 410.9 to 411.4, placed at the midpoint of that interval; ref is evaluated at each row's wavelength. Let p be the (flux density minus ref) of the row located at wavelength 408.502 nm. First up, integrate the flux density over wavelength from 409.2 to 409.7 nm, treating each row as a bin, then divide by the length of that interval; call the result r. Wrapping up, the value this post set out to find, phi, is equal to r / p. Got -23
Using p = -0.1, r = 3.00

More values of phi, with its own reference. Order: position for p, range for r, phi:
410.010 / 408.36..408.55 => -4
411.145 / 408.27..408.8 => -21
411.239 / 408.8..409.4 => 13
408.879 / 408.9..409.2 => 6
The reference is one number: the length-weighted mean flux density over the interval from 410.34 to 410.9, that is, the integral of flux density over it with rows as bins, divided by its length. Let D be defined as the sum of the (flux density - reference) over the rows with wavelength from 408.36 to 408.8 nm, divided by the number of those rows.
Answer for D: 0.0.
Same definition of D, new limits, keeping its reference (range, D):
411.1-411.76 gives 0.4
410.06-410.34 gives -0.9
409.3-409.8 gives 0.1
